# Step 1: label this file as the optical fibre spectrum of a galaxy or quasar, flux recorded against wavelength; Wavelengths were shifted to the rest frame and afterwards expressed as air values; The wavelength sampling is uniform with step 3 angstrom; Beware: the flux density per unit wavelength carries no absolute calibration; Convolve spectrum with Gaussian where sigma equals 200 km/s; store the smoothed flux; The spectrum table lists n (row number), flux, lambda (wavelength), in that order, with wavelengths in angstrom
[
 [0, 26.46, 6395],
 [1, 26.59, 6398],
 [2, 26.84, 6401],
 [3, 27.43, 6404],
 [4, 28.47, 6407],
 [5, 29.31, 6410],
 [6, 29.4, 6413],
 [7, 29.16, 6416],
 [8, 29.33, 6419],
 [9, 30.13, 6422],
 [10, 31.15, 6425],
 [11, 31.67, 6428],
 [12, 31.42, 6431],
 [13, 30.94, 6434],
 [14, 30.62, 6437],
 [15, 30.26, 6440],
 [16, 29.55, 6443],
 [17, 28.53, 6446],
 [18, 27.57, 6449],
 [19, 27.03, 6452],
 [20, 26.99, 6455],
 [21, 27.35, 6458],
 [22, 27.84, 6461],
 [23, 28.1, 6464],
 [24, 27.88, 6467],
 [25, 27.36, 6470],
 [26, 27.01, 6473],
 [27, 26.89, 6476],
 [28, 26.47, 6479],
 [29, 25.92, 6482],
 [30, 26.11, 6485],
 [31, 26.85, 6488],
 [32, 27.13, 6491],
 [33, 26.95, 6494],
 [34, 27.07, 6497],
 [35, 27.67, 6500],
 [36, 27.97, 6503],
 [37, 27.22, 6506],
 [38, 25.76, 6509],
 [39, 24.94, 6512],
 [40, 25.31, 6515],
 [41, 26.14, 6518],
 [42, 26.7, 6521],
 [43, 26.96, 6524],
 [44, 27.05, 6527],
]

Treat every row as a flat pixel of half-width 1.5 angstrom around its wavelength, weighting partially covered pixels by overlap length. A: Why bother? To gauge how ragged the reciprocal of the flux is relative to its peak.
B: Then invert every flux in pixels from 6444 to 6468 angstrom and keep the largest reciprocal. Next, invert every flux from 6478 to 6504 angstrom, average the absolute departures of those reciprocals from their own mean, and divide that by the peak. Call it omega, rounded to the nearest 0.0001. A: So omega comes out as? 0.0189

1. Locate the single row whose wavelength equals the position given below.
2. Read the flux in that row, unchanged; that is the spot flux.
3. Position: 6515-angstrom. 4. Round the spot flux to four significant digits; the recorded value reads 25.31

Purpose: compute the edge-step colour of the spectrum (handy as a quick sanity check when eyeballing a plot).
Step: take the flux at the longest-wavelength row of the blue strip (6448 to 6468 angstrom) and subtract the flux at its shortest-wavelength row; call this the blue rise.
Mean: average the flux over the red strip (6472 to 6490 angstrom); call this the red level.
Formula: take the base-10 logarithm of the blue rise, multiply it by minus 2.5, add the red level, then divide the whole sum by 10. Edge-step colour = 2.78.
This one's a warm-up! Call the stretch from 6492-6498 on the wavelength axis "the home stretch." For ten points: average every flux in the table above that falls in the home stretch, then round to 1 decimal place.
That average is 27.0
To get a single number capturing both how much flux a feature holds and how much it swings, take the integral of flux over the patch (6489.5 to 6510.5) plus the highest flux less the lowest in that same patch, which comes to 572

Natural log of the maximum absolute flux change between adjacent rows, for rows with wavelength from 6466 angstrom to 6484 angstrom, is -0.60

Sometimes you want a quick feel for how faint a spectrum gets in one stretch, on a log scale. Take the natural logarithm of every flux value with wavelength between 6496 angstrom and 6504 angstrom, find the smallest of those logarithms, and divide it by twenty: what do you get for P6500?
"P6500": 0.1649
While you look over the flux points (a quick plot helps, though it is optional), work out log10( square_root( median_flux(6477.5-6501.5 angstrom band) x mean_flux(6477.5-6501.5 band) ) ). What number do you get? 1.429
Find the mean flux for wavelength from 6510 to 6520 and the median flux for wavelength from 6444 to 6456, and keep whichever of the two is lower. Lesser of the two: 25.5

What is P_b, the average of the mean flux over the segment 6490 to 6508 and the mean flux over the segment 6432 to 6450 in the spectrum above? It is 28.5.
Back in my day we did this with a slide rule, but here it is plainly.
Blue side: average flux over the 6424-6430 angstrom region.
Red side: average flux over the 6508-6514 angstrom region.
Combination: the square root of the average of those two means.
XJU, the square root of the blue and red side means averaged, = 5.327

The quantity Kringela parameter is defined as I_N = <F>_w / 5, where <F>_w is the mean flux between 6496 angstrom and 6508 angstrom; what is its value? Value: 5.5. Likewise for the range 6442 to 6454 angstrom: 5.6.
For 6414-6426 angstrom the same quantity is 6.0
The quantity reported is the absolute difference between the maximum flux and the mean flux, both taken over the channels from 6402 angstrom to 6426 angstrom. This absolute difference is 1.9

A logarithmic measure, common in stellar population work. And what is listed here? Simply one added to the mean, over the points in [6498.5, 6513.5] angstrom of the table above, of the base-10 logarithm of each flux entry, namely 2.43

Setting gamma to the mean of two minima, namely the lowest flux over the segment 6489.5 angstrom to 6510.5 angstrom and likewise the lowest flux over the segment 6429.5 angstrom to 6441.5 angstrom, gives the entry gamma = 28.0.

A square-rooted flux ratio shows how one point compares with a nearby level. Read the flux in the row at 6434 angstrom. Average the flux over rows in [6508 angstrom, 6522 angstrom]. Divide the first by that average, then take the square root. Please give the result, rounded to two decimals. 1.10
